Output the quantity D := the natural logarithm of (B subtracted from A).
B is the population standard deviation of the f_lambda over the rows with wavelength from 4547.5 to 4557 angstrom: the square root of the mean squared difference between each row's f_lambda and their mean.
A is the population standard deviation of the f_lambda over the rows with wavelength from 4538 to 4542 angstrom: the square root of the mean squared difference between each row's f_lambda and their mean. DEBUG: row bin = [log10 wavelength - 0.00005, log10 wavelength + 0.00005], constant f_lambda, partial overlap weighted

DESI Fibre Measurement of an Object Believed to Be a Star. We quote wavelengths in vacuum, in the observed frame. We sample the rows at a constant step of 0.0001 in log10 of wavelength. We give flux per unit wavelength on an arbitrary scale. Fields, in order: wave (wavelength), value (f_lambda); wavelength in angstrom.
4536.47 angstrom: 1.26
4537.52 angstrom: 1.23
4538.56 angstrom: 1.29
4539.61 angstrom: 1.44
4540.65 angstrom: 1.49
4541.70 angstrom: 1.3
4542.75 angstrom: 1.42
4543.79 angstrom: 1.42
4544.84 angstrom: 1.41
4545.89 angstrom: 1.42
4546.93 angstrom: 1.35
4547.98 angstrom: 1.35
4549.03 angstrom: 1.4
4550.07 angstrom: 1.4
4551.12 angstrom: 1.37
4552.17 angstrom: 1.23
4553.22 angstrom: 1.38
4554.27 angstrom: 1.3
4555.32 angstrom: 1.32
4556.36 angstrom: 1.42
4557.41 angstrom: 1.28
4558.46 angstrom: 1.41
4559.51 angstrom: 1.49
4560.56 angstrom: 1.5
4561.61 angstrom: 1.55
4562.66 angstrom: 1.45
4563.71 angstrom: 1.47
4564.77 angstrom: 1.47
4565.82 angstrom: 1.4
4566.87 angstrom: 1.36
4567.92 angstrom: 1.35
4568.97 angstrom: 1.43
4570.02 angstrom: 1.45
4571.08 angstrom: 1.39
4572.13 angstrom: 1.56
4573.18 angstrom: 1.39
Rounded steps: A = 0.087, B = 0.057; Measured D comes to -3.5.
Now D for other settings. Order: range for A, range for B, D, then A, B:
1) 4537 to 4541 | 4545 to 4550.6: -2.6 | 0.106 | 0.029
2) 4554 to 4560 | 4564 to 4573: -4.5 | 0.075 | 0.064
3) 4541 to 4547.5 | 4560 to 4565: -4.5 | 0.046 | 0.035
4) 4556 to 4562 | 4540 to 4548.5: -3.5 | 0.087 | 0.055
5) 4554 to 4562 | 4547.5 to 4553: -3.5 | 0.094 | 0.063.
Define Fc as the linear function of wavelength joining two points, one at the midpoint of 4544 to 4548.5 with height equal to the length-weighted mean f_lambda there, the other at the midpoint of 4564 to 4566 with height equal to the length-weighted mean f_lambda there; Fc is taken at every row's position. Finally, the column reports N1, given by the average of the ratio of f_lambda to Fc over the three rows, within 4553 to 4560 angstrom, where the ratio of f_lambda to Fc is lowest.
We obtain 0.921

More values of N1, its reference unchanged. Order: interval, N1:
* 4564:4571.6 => 0.942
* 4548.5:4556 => 0.912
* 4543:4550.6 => 0.983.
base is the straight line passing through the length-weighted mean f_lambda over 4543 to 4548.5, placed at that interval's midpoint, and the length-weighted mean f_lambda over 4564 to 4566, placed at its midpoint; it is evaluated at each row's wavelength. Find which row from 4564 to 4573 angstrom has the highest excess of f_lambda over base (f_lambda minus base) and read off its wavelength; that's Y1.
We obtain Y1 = 4572.13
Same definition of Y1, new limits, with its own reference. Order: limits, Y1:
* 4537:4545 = 4540.65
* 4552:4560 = 4559.51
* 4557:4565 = 4561.61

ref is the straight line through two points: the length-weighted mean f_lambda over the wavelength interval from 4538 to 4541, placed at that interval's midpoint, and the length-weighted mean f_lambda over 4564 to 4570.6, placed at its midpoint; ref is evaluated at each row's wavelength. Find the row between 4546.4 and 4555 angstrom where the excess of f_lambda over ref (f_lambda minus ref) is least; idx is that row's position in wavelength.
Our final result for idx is 4552.17 angstrom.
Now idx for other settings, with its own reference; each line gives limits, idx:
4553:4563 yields 4557.41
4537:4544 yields 4537.52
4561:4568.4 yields 4567.92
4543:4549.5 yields 4547.98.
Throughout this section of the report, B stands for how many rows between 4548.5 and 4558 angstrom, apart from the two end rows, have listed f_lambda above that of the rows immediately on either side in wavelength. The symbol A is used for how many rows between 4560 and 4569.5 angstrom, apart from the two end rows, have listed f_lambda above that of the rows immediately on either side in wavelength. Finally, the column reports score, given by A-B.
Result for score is -1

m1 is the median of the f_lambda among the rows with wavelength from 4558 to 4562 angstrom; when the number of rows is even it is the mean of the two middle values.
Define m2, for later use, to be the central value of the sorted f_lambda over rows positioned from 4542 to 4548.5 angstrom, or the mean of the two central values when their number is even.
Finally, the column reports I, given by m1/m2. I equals 1.06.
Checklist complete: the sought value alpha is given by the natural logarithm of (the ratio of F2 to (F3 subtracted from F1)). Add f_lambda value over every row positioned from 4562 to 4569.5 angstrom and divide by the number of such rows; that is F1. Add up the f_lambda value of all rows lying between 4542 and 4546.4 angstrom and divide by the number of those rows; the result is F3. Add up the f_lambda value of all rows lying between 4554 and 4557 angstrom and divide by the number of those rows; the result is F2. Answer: 7.1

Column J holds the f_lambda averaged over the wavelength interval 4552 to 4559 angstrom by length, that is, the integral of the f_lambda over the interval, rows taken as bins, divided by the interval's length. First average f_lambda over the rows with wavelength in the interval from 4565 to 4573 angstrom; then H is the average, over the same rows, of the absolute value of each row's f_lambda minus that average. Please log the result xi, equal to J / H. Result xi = 26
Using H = 0.051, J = 1.34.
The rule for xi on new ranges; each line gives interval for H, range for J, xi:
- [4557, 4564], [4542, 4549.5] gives 23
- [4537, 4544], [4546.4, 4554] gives 16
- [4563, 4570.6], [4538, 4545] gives 33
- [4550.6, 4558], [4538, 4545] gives 26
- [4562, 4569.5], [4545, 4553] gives 33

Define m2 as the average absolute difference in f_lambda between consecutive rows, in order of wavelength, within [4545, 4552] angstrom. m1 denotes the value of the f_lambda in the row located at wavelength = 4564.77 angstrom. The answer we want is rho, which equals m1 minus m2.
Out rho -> 1.44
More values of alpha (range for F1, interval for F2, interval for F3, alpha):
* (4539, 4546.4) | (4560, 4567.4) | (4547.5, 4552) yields 3.7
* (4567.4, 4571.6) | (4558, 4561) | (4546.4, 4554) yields 3.4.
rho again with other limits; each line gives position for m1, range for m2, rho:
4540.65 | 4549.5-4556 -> 1.41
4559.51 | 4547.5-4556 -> 1.42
